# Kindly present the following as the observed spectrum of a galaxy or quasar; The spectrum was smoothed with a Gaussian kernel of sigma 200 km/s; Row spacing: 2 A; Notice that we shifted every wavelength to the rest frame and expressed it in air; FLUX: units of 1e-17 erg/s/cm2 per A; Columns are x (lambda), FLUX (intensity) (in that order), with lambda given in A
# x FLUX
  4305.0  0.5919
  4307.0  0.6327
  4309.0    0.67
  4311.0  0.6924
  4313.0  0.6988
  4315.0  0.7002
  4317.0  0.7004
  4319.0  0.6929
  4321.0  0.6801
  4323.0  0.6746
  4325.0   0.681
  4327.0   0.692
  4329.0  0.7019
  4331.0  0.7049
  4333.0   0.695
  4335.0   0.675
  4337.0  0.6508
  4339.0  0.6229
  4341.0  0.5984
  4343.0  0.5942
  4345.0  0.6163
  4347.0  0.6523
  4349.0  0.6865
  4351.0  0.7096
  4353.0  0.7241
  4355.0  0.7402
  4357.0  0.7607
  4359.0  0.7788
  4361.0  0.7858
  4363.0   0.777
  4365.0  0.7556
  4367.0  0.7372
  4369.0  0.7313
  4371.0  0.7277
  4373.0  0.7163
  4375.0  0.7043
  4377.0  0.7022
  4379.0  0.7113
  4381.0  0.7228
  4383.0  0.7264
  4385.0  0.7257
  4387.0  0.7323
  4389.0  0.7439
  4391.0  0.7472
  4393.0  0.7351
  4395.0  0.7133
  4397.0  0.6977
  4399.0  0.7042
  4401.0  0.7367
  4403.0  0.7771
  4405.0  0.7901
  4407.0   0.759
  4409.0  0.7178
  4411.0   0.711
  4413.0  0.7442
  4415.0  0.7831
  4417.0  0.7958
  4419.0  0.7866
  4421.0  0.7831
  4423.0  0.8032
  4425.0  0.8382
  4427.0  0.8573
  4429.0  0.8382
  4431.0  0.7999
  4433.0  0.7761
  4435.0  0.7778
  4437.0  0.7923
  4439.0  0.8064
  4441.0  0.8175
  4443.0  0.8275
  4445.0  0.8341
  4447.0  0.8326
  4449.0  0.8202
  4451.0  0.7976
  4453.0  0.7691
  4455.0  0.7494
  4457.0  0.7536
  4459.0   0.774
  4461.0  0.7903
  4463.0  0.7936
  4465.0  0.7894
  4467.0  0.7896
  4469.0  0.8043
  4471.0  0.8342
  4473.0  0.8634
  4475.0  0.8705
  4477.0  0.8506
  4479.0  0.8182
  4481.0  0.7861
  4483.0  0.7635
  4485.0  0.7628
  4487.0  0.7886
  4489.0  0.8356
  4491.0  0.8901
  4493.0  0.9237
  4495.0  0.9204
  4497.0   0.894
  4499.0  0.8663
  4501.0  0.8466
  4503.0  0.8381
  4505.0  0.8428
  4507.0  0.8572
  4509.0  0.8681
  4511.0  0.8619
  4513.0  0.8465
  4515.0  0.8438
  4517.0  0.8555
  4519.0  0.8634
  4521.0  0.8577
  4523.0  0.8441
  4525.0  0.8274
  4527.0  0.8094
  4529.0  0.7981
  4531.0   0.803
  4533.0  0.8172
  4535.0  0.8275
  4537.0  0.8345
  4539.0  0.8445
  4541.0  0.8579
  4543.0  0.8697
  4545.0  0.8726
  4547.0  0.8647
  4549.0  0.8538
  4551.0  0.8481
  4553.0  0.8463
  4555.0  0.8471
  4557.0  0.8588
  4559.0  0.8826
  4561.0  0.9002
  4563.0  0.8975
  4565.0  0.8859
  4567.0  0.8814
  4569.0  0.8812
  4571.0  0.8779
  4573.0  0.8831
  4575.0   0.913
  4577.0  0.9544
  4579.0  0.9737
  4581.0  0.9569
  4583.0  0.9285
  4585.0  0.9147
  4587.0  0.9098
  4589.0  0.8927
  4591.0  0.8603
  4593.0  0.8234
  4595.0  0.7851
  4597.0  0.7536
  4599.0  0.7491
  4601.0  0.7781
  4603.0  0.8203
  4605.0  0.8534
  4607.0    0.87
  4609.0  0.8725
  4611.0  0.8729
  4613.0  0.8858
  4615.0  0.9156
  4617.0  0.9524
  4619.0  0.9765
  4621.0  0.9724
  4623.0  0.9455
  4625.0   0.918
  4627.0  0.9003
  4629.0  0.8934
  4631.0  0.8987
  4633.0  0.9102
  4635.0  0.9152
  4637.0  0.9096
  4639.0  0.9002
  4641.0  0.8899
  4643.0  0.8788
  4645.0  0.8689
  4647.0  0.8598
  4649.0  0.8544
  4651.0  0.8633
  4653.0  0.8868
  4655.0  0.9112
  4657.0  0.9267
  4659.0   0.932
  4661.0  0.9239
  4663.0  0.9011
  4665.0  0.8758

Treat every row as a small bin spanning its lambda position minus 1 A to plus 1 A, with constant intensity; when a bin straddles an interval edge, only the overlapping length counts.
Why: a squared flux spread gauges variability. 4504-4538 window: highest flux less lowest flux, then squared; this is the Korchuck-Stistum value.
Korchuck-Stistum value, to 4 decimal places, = 0.0049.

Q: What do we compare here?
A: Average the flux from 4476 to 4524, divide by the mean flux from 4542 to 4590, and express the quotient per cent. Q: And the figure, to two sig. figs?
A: 95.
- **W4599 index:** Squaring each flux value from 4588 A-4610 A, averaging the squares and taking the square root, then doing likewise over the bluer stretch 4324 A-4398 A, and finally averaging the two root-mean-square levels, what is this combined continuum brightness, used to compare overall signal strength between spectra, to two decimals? 0.77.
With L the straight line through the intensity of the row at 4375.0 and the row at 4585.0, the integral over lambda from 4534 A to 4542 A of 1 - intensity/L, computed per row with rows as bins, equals 0.2 A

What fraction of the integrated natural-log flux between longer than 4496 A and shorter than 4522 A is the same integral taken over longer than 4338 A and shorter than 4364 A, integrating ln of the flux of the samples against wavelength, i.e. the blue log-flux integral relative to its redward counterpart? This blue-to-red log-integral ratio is 2.4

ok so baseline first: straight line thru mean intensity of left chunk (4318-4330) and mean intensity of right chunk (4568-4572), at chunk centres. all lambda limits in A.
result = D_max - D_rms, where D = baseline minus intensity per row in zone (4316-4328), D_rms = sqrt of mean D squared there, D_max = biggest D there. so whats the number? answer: 0.00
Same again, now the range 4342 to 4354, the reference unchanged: 0.05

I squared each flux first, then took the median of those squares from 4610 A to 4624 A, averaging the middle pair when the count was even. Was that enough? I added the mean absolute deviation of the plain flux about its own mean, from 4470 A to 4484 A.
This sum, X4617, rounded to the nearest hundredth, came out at 0.93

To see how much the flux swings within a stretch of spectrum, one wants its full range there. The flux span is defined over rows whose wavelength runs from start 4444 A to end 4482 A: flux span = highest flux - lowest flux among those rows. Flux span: 0.12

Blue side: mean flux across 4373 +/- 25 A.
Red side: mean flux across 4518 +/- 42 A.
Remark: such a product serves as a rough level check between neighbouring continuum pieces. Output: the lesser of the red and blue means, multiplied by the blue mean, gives 0.54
